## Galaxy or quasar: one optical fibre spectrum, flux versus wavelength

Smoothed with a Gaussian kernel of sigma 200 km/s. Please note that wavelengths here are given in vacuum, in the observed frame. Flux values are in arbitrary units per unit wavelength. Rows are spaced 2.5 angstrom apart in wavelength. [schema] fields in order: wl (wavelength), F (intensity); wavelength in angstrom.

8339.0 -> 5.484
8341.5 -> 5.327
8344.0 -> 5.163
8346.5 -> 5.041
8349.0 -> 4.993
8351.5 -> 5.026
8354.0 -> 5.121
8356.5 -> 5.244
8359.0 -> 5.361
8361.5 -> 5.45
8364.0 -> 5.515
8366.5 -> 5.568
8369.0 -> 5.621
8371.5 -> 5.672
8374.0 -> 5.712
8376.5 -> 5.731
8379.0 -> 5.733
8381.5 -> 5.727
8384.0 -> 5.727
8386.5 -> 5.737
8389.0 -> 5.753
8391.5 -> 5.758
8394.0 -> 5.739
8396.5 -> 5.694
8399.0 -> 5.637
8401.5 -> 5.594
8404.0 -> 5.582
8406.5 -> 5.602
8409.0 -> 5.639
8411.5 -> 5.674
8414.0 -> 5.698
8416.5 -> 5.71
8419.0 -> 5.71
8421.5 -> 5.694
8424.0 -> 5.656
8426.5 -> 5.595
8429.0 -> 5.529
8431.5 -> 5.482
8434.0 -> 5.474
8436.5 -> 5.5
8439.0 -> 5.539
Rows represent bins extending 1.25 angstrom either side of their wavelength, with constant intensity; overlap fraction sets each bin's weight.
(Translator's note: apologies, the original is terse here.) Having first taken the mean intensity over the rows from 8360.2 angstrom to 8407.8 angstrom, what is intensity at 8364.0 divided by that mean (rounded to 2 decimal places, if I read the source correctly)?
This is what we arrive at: 0.97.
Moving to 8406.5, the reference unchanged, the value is 0.99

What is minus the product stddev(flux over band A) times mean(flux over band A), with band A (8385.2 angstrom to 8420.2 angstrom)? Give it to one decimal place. -0.3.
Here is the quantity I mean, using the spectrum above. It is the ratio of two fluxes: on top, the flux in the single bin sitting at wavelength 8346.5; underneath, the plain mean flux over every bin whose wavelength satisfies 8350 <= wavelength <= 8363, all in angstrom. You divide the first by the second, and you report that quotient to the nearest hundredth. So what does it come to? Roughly 0.96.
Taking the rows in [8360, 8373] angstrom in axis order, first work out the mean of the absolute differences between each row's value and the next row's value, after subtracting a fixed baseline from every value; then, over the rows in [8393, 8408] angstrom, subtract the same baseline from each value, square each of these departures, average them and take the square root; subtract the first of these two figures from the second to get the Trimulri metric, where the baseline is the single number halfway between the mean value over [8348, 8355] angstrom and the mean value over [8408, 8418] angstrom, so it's 0.228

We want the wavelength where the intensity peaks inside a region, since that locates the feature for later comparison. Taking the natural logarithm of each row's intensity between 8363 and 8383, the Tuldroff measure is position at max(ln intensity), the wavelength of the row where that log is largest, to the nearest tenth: 8379.0 angstrom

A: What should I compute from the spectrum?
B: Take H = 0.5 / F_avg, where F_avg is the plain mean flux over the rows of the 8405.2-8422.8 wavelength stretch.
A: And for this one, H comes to 0.0881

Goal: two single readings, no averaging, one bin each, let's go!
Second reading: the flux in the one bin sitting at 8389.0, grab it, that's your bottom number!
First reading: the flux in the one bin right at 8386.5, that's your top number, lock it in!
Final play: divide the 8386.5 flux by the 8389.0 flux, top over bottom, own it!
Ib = 1.00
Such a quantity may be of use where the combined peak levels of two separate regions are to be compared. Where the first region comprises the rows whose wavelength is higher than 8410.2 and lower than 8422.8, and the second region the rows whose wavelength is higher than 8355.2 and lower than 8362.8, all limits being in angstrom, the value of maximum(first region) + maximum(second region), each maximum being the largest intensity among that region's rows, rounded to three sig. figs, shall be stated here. 11.2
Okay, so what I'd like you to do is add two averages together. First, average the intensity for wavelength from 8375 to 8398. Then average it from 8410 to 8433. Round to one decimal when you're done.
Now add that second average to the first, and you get 11.4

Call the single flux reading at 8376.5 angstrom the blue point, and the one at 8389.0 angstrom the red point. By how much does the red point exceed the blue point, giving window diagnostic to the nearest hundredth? 0.02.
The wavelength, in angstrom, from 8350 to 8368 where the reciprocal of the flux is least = 8366.5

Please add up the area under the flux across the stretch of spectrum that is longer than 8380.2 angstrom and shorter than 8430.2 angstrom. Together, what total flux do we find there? 284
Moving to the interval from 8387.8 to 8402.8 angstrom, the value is 85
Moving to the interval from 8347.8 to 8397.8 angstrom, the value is 277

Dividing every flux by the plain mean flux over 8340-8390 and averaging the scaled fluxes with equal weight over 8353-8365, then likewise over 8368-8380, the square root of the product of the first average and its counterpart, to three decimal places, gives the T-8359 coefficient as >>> 1.010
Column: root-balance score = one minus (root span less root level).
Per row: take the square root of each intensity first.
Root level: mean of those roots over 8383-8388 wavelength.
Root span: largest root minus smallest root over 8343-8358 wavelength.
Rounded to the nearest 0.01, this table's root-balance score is 3.34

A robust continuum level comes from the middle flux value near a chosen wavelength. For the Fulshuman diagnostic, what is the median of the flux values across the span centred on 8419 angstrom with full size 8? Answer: 5.71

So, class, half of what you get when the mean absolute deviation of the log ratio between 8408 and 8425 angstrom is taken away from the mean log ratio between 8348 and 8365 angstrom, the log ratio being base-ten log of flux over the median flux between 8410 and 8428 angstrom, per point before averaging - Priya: -0.0189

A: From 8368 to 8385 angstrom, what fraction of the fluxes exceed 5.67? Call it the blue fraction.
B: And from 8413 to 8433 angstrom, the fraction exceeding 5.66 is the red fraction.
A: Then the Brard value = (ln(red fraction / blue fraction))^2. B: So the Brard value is 0.3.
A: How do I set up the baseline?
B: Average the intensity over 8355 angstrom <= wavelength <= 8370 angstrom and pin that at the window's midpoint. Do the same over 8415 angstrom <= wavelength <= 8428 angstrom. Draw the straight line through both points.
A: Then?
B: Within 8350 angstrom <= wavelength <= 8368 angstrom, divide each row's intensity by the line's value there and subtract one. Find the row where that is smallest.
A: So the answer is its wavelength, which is 8351.5 angstrom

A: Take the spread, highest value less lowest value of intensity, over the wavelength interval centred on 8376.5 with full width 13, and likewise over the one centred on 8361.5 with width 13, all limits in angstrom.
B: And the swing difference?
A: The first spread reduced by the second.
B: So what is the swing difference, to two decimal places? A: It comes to -0.26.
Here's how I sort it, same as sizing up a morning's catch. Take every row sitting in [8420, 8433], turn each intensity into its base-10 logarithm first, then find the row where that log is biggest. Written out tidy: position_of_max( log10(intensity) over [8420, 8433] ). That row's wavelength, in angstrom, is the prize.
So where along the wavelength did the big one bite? 8421.5 angstrom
